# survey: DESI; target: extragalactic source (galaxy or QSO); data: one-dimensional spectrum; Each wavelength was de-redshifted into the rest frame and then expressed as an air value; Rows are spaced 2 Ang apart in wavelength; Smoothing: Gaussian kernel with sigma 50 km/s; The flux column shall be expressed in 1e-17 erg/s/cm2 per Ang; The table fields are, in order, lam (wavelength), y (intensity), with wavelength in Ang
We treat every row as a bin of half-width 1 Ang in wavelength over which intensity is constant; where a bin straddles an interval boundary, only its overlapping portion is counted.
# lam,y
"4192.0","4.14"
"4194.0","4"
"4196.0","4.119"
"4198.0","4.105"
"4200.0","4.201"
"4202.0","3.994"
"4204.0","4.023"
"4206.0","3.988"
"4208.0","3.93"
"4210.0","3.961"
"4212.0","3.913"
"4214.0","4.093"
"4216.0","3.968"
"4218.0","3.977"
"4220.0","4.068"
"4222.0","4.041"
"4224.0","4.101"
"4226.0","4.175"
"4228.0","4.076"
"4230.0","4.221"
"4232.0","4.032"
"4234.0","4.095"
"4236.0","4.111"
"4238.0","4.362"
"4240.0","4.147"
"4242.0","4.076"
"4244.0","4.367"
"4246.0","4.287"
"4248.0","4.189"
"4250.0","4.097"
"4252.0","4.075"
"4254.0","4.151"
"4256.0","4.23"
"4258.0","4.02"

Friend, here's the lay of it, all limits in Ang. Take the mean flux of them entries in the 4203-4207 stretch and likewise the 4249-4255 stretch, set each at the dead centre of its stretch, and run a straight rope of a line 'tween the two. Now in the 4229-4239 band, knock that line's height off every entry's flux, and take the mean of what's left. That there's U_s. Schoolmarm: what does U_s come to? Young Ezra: 0.10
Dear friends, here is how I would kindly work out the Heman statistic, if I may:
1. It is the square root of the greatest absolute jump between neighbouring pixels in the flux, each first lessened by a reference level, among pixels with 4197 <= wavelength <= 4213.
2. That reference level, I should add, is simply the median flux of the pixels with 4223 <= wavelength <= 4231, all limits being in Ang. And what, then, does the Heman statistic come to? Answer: 0.455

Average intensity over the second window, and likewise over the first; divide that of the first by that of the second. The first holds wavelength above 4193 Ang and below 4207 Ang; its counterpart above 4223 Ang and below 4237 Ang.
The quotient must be 0.99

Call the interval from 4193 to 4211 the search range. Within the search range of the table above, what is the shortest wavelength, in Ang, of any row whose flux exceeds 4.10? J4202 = 4196.0 Ang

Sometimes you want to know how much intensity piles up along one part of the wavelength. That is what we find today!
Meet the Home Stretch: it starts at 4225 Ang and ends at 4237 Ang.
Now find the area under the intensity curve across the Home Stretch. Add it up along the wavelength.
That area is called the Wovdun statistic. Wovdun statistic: 49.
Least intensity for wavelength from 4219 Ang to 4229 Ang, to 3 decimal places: 4.041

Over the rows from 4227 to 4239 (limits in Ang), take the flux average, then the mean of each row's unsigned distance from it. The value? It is 0.09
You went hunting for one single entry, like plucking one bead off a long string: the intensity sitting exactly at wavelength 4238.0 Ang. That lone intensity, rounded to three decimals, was 4.362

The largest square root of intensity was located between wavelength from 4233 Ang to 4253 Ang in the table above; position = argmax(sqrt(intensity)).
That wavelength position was 4244.0 Ang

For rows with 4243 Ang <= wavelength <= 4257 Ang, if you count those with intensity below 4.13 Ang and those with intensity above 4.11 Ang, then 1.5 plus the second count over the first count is 4.0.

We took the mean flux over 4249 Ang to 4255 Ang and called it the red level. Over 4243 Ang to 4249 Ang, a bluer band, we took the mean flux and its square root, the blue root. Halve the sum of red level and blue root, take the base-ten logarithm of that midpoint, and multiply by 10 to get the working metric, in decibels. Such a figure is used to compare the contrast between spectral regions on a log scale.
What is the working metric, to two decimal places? 4.90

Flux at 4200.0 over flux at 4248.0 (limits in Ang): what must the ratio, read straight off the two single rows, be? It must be 1.00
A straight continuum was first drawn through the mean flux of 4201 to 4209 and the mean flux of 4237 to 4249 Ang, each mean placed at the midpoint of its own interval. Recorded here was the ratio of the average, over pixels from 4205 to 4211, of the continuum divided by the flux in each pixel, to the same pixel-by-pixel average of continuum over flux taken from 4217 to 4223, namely 0.997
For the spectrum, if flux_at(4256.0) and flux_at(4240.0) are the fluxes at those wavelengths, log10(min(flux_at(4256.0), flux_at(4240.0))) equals 0.618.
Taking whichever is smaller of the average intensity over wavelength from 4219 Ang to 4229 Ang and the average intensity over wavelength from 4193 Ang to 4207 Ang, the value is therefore 4.06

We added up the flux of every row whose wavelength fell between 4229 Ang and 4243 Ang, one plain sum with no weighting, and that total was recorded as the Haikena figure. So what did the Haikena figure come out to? 29.0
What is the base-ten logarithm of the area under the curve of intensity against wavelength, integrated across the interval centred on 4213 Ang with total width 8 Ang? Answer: 1.50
